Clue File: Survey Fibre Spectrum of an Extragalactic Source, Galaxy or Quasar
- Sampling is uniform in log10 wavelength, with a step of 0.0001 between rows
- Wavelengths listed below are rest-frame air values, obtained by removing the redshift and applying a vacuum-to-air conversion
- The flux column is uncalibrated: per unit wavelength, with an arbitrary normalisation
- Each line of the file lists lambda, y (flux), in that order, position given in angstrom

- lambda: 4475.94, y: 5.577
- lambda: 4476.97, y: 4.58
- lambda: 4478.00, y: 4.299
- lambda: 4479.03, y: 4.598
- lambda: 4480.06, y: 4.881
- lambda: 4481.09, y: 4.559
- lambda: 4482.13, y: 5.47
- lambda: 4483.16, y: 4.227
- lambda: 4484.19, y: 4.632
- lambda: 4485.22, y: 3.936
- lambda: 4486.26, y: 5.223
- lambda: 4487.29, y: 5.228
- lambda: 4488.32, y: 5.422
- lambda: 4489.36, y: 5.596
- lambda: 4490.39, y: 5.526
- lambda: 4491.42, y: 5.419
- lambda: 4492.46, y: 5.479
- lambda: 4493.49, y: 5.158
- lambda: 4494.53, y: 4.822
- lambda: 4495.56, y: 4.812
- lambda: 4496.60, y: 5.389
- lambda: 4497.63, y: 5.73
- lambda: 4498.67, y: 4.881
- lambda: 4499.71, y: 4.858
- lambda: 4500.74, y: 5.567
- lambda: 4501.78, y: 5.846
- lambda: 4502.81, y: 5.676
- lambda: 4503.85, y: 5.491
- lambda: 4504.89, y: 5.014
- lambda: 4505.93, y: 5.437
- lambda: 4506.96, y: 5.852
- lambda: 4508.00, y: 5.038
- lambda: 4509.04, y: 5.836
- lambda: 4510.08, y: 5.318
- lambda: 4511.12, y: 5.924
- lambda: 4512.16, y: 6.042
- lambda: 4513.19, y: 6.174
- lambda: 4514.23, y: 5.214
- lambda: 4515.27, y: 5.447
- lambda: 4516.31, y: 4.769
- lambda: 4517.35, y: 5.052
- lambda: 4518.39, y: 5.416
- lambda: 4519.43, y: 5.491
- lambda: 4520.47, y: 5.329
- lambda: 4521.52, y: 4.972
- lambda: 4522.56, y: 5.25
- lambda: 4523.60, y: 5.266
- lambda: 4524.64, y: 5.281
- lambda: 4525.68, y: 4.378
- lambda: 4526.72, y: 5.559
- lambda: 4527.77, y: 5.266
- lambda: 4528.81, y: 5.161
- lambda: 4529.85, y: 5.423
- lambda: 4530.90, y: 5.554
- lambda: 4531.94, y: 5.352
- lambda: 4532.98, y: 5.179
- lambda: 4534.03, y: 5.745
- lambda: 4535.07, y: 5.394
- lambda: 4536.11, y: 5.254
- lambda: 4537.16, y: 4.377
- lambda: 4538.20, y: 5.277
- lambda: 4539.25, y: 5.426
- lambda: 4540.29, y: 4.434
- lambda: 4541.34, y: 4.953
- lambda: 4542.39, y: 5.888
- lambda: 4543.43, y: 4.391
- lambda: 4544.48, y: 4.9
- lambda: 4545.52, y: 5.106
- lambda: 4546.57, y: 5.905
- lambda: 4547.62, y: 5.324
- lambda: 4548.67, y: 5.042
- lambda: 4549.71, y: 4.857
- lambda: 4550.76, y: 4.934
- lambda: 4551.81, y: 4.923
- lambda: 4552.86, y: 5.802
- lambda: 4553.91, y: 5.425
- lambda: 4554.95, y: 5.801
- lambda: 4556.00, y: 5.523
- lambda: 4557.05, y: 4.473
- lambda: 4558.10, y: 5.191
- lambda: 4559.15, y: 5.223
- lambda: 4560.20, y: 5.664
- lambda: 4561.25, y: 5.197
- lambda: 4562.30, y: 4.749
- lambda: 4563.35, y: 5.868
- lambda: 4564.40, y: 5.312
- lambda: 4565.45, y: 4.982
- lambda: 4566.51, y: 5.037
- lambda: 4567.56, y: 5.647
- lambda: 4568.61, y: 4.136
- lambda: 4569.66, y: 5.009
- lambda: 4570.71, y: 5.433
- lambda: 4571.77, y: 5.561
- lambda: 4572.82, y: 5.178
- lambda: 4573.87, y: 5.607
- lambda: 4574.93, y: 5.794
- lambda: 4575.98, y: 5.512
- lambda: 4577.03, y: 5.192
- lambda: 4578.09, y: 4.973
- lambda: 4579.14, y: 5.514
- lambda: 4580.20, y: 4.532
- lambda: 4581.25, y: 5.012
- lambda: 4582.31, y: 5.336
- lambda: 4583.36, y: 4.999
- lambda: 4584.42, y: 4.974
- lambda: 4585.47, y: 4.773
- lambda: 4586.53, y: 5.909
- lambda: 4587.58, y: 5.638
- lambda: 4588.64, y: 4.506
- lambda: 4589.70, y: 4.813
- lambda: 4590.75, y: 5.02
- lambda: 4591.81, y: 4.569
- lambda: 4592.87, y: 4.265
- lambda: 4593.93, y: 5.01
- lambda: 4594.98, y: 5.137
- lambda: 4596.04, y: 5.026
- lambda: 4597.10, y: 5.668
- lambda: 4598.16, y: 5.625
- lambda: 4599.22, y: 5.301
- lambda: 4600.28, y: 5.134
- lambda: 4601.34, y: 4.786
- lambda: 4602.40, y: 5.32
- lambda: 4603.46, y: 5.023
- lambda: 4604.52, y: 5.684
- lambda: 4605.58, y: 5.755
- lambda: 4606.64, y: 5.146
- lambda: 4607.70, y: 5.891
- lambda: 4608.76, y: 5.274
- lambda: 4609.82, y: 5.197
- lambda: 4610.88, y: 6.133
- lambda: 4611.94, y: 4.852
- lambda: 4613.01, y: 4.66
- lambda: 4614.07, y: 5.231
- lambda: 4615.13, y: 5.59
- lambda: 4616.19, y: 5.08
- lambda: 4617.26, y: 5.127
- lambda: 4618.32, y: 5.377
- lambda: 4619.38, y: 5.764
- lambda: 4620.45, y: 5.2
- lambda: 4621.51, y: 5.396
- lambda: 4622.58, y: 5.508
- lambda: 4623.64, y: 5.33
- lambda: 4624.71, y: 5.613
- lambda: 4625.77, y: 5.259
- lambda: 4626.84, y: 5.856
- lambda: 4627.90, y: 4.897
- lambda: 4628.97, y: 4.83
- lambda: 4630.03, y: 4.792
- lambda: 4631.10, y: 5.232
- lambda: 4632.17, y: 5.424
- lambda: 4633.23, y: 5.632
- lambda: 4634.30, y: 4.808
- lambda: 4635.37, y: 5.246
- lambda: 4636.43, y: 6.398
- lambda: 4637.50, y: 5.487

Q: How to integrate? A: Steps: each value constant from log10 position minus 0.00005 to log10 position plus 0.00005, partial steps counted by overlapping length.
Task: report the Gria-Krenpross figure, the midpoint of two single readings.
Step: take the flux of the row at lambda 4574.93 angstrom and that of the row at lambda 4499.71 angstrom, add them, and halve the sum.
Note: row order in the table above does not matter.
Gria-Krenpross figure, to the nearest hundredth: 5.33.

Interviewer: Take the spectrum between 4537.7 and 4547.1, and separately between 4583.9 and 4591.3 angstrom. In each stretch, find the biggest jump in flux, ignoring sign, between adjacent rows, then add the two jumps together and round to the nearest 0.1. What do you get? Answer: 2.6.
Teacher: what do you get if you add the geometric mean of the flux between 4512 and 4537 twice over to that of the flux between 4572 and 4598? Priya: 15.7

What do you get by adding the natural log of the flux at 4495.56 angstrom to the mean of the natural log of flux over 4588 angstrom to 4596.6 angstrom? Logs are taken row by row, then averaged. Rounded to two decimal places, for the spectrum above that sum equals 3.14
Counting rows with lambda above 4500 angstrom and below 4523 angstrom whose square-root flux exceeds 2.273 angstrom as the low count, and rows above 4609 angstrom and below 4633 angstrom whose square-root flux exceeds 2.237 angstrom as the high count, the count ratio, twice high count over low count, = 2.00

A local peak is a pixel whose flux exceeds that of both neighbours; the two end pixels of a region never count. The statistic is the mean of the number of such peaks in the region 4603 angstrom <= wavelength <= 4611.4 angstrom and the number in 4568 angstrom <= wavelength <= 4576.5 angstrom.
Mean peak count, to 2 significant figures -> 2.0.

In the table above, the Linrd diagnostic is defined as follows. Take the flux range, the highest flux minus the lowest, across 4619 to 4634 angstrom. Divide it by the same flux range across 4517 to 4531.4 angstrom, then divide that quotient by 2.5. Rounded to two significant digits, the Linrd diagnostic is 0.36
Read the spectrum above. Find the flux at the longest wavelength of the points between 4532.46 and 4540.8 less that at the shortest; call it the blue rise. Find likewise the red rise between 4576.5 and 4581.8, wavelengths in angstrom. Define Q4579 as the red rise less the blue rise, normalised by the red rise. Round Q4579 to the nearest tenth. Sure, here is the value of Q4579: -3.1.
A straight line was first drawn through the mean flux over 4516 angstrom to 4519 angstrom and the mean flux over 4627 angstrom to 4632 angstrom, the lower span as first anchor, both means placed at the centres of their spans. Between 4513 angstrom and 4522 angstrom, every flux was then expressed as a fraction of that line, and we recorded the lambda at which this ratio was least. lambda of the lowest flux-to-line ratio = 4516.31 angstrom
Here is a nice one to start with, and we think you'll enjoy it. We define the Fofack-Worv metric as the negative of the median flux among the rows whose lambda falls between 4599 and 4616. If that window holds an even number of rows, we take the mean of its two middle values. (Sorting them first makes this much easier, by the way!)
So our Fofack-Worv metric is -5.25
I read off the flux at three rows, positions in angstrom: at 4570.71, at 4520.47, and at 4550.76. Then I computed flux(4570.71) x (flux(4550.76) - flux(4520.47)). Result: -2.1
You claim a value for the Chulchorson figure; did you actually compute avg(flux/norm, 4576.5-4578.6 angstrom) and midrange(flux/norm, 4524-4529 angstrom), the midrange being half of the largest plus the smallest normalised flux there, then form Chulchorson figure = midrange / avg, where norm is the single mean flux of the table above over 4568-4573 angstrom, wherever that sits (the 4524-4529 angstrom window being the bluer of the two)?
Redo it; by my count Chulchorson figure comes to 0.978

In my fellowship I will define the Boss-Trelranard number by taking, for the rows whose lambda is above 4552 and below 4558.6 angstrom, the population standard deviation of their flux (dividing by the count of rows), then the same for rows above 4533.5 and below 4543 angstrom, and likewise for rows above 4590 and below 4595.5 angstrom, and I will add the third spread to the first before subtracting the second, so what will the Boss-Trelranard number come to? 0.29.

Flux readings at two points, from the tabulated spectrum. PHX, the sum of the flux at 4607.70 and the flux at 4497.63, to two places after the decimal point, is 11.62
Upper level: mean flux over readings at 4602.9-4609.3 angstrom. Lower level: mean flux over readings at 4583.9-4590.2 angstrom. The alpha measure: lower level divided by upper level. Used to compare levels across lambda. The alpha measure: 0.934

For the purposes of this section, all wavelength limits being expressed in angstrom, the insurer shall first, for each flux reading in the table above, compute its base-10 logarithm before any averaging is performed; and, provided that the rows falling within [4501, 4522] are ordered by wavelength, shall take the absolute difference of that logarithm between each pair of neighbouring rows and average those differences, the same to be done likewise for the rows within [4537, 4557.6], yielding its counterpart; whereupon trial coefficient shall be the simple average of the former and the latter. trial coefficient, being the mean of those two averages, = 0.040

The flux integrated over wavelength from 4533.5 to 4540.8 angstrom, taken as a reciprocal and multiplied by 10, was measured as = 0.27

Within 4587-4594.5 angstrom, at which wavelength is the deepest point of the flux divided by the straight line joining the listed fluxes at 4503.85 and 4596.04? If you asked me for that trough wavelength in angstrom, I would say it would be 4592.87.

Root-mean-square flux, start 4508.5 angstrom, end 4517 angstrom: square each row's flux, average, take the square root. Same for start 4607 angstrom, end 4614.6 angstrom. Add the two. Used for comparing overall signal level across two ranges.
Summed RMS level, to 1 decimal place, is 11.0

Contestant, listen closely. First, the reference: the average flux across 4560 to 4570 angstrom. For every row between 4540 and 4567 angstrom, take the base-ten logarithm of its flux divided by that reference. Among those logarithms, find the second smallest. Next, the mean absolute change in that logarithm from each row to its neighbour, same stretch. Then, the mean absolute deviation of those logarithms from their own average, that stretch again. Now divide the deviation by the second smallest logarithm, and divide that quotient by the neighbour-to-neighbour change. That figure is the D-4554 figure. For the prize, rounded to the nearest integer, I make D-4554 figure -11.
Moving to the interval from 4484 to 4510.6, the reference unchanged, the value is -19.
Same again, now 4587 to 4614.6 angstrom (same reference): -13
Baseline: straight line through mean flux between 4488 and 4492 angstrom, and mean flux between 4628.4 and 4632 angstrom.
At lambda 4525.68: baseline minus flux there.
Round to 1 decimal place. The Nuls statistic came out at 1.0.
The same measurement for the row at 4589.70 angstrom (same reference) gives 0.3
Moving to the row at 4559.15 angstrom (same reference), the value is 0.0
